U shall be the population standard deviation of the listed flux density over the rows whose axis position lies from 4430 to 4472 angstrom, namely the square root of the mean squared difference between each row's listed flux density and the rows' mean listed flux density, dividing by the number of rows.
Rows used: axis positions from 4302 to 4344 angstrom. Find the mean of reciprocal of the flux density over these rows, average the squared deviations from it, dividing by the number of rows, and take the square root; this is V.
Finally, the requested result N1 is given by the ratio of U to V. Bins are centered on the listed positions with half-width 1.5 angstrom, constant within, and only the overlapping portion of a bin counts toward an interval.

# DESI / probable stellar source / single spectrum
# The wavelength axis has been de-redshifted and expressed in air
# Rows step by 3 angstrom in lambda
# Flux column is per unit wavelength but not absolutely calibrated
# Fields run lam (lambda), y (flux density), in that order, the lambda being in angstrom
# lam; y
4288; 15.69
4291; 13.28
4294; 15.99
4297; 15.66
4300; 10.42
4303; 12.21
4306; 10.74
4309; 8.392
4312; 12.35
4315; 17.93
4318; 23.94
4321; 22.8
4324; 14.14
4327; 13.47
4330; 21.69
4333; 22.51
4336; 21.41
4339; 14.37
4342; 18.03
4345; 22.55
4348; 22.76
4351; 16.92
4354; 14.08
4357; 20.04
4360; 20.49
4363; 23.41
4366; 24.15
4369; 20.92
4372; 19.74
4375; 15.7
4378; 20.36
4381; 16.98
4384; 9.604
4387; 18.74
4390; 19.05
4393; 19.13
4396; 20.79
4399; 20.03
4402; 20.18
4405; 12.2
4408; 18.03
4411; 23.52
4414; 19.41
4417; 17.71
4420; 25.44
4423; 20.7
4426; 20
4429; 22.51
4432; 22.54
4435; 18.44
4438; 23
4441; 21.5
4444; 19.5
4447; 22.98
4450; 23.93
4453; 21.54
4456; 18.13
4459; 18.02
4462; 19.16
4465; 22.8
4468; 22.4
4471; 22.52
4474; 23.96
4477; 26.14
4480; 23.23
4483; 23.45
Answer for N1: 91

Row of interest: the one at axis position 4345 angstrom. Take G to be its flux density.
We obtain 22.55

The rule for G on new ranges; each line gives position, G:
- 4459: 18.02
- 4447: 22.98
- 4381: 16.98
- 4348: 22.76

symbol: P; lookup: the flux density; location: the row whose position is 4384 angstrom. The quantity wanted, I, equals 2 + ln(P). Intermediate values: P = 9.604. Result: 4.3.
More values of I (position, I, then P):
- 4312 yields 4.5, 12.35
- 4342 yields 4.9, 18.03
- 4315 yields 4.9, 17.93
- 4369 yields 5.0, 20.92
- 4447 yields 5.1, 22.98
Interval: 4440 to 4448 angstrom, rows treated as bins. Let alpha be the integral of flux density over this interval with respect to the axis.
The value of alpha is 170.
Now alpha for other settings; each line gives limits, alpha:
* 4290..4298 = 120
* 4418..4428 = 219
